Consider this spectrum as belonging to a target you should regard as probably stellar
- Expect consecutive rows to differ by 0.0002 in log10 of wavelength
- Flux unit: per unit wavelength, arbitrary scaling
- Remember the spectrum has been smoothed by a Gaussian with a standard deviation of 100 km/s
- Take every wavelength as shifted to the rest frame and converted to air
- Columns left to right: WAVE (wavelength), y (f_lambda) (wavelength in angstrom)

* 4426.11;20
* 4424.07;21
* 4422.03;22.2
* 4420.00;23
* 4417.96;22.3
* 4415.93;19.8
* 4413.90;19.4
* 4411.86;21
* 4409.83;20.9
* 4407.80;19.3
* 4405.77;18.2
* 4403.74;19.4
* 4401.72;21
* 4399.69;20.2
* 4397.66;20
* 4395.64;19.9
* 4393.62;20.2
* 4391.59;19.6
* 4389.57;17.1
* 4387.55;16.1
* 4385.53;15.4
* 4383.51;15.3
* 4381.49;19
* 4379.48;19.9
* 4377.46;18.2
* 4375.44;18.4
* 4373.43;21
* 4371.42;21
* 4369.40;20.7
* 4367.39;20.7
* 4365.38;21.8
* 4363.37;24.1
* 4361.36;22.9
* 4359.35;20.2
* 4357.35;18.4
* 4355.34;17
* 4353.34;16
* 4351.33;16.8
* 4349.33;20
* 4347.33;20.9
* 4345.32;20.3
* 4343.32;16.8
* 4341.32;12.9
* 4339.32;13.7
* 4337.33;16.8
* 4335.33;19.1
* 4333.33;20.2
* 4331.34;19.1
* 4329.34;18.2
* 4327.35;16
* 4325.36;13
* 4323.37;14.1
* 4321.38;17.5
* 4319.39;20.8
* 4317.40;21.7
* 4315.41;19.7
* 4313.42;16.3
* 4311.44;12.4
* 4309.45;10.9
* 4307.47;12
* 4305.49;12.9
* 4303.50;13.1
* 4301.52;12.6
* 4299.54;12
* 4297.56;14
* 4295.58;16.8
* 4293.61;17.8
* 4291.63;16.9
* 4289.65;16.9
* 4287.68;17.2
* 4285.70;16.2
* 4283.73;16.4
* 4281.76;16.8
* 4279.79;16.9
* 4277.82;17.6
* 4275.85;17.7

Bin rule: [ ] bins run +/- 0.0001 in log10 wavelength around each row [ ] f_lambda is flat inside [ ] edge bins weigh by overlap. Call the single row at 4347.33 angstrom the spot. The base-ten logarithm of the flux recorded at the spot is 1.32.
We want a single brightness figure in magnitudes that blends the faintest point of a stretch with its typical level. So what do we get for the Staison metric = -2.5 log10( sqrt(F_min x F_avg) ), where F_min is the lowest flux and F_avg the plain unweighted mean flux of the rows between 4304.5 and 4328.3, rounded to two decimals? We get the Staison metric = -2.79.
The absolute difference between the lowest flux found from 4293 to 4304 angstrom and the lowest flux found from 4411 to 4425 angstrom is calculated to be 7.4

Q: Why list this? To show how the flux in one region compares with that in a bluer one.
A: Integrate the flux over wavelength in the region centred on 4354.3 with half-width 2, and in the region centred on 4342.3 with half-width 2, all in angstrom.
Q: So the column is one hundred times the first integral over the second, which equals 111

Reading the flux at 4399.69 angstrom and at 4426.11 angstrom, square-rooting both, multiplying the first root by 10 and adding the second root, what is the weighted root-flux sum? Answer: 49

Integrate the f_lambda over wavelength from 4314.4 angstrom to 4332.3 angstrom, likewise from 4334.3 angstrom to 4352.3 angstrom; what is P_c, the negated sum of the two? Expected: -633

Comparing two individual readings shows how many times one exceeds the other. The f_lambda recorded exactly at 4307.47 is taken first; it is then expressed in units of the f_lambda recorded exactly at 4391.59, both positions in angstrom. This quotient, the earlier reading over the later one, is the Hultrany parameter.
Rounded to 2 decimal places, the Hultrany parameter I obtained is 0.61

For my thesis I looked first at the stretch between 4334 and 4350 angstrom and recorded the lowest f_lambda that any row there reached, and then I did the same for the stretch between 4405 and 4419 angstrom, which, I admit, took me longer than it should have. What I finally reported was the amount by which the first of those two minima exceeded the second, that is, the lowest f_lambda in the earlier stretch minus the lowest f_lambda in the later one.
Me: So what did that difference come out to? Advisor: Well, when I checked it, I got -5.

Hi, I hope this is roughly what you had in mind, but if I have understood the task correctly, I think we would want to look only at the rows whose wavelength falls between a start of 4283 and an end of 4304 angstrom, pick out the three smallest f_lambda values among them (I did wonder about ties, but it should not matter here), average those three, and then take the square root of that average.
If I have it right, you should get 3.5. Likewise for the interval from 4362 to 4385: 4.2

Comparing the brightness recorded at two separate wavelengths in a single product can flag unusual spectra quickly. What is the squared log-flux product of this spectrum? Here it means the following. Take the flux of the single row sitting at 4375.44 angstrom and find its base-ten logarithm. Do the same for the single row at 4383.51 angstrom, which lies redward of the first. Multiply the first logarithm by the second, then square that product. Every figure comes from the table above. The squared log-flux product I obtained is 2.25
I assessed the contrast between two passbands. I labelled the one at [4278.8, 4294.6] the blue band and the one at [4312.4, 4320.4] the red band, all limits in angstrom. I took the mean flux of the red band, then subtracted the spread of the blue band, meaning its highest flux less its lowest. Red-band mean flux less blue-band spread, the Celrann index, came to 18.0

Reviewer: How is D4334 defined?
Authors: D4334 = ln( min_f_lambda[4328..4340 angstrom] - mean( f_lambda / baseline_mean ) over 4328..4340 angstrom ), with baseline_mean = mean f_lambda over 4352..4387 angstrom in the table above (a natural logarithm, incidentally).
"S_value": 2.55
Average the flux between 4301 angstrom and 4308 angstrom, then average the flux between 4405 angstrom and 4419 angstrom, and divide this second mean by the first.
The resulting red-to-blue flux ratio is 1.59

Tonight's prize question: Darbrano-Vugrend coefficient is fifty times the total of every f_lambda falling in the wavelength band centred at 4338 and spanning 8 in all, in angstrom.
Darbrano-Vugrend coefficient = 3125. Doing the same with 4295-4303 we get 2770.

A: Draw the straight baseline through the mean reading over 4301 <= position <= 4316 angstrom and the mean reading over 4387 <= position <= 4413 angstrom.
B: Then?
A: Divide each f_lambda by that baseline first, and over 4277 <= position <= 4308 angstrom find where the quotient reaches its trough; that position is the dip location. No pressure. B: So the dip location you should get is 4307.47 angstrom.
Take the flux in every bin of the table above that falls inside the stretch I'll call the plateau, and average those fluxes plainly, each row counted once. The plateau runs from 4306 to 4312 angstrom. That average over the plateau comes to 11.8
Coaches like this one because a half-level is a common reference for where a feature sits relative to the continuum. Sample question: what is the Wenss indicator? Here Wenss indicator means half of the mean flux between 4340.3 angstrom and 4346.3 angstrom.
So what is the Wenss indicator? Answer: 8.3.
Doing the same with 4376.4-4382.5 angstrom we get 9.5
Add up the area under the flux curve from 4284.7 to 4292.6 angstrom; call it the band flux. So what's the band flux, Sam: 132.7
